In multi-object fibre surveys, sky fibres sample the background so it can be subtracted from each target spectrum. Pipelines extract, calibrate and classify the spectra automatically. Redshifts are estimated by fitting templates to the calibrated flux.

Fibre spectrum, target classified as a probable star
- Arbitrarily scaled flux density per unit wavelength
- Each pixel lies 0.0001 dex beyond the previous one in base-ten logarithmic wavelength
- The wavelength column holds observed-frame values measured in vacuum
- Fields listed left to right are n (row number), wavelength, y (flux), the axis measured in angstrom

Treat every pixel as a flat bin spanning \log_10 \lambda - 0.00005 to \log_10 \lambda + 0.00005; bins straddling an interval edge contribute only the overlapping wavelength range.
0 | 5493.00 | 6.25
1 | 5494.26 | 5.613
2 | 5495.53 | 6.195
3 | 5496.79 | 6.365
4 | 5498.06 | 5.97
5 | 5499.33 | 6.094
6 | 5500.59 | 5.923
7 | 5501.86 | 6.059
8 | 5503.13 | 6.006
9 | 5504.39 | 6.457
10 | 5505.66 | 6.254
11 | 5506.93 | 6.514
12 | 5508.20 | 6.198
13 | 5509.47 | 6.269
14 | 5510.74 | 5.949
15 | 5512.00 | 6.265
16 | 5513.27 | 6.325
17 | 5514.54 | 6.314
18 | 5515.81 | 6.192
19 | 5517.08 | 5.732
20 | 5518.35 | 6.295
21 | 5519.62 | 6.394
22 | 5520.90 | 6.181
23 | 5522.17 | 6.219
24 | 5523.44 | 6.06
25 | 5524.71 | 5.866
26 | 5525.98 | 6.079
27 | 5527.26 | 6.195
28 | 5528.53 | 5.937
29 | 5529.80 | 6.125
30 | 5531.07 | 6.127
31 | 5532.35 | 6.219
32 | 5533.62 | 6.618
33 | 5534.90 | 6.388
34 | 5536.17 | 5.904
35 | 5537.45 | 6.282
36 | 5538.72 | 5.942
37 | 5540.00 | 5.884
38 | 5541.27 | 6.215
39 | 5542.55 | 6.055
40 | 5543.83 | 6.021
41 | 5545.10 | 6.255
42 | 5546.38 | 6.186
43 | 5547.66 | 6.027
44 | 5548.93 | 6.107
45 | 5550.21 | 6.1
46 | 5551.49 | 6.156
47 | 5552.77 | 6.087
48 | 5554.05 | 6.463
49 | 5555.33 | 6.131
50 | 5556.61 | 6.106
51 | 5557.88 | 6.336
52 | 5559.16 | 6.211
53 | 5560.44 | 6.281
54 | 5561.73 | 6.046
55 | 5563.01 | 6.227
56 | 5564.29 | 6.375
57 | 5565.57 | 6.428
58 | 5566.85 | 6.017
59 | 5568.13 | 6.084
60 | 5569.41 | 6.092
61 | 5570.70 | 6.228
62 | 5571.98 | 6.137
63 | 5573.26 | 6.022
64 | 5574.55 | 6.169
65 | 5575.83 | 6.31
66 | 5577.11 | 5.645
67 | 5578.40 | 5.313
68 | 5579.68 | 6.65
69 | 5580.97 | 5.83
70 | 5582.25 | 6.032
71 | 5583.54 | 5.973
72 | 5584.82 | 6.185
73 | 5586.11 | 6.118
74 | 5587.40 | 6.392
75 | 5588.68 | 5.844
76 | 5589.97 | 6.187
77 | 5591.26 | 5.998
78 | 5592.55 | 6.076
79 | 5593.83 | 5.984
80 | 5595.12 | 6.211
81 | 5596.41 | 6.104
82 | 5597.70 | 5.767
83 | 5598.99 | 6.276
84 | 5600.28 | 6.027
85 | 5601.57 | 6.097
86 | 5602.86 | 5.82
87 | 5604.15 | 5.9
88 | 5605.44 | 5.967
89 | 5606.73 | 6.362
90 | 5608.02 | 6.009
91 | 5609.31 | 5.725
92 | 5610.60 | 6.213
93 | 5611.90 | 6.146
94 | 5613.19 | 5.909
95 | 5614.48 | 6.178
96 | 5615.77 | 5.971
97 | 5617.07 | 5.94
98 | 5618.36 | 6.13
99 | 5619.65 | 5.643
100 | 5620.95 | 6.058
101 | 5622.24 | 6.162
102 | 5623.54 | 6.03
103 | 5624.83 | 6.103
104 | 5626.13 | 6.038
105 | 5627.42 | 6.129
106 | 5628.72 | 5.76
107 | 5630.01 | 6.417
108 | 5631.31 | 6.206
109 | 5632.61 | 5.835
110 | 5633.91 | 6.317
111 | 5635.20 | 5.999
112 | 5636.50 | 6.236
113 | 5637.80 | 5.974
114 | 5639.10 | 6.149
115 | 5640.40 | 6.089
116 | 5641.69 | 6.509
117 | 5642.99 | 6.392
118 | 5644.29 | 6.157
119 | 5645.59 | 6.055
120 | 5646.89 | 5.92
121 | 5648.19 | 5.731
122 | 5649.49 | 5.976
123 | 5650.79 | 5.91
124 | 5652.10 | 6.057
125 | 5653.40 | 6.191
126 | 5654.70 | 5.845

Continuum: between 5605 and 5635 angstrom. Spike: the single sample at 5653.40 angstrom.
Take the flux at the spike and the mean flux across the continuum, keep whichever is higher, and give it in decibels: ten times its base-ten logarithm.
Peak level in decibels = 7.92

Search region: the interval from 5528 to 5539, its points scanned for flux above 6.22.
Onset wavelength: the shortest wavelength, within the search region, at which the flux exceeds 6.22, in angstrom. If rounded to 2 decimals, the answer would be 5533.62 angstrom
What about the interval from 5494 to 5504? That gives 5496.79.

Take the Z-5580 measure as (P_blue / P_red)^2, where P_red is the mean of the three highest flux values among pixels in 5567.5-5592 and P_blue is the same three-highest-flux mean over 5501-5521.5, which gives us 1.00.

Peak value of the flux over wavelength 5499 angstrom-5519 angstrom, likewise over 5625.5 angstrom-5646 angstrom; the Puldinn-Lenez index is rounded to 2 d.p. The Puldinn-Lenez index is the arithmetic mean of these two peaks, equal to 6.51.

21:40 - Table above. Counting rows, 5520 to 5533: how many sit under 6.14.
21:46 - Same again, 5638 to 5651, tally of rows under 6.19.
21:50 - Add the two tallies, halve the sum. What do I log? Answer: 7.0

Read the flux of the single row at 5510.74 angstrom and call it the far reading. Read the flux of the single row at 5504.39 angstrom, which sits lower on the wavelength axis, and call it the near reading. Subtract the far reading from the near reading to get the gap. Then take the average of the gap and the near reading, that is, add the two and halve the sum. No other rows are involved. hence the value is 3.48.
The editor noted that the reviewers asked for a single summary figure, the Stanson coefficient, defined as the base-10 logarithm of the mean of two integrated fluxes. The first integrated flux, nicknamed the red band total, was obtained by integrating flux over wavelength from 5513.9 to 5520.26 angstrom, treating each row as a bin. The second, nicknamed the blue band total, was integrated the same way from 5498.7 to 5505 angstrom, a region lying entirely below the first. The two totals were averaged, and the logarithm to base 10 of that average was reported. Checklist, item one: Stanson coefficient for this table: 1.59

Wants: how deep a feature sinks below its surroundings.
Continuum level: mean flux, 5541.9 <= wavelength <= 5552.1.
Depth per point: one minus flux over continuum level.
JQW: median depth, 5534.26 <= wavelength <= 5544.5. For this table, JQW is 0.012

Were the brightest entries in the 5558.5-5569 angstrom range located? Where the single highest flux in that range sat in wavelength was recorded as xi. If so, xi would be 5565.57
